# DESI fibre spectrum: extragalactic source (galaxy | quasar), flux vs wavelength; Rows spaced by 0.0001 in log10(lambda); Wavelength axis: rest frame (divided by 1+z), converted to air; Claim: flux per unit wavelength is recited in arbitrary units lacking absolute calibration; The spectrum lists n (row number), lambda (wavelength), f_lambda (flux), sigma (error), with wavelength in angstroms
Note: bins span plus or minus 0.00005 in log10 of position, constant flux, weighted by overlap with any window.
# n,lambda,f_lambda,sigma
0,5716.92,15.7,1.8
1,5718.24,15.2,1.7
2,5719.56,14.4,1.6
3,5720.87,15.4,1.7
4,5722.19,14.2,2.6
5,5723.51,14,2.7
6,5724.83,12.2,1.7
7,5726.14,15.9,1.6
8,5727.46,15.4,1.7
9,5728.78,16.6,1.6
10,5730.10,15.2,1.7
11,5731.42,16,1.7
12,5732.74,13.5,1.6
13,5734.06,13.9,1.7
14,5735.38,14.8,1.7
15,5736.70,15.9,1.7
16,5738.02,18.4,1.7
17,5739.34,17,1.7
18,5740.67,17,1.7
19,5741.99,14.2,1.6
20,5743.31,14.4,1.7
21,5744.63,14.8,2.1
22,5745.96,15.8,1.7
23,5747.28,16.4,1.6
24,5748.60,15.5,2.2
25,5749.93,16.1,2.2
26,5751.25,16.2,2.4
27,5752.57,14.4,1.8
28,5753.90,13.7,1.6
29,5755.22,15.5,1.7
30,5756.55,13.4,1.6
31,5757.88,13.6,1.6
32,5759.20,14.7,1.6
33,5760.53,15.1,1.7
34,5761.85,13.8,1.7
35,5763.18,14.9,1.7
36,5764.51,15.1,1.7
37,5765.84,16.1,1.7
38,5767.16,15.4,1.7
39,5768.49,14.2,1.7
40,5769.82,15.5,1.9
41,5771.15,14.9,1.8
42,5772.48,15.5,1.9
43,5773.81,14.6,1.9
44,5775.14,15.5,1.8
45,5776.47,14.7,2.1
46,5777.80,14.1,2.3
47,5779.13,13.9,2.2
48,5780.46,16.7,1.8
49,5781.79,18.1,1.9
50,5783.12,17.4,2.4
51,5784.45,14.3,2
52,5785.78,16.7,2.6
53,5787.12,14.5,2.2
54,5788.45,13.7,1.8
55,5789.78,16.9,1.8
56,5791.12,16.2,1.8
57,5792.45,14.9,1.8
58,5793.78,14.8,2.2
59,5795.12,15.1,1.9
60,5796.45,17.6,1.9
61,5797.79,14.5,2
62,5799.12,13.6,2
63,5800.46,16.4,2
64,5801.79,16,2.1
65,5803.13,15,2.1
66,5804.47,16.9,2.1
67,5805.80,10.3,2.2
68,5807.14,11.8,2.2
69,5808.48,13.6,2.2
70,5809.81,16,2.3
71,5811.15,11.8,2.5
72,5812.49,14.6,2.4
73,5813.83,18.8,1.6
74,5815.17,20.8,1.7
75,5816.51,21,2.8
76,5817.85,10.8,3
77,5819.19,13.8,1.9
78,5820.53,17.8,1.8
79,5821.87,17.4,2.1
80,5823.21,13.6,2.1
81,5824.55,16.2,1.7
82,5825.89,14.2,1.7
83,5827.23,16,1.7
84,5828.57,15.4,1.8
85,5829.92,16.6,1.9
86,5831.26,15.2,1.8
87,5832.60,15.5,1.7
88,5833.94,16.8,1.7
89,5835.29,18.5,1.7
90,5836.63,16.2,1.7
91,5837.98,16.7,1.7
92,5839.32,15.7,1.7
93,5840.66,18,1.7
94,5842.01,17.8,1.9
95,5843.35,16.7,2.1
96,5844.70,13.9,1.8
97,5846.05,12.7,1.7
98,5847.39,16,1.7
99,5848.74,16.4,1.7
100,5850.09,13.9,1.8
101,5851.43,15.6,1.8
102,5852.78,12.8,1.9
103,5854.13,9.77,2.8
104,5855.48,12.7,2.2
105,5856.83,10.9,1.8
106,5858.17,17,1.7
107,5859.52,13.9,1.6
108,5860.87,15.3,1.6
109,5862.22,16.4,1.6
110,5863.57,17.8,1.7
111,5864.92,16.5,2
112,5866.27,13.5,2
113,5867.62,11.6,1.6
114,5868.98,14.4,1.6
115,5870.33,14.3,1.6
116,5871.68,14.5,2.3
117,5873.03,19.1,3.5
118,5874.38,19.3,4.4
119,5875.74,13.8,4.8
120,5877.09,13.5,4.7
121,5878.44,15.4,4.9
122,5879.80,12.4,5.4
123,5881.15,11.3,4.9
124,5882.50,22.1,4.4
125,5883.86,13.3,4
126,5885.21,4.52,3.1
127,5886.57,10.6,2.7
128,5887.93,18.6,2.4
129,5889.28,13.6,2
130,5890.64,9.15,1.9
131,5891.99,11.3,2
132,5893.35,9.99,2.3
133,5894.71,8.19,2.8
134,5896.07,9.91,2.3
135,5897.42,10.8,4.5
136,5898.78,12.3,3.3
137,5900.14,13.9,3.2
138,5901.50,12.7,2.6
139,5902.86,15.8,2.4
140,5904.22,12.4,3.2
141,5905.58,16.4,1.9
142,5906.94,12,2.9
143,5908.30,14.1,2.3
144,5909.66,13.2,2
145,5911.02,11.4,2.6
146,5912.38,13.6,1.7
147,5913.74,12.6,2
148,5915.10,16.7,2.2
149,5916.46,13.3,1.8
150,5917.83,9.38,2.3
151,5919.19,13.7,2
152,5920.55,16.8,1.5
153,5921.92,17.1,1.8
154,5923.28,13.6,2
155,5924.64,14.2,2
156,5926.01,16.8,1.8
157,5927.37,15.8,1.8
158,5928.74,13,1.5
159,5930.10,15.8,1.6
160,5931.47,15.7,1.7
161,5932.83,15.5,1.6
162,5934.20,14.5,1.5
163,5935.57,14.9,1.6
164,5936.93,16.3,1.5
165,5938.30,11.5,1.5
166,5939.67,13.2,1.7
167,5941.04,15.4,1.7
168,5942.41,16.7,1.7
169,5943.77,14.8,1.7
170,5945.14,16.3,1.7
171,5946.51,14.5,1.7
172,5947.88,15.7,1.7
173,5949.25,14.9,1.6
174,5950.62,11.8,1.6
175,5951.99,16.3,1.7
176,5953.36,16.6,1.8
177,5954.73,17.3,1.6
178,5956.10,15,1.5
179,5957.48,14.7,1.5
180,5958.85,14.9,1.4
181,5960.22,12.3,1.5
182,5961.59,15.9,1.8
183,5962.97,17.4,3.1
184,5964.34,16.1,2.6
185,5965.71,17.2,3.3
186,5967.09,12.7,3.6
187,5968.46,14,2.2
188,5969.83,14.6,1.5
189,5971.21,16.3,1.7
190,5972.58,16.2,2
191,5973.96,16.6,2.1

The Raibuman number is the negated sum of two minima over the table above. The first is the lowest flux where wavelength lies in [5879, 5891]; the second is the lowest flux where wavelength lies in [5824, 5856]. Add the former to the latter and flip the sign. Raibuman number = -14.3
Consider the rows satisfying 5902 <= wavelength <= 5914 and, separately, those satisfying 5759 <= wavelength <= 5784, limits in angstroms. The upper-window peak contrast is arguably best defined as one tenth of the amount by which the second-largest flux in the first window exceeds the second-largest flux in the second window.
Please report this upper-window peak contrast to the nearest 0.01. -0.16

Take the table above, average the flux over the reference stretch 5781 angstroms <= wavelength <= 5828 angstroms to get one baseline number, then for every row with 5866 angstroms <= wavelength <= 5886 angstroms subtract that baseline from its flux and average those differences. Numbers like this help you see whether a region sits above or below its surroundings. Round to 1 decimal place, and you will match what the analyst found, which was -1.3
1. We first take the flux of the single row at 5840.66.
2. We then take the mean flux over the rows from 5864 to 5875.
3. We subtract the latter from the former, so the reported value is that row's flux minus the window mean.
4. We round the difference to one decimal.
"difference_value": 2.6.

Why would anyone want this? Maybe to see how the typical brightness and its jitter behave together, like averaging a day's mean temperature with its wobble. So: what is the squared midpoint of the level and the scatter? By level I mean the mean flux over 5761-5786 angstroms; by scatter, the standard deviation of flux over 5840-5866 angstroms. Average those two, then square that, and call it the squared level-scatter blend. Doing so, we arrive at 78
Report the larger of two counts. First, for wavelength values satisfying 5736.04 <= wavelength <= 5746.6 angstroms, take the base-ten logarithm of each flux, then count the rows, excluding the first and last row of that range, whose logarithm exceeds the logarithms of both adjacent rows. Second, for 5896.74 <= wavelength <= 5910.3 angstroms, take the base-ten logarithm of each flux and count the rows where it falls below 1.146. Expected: 7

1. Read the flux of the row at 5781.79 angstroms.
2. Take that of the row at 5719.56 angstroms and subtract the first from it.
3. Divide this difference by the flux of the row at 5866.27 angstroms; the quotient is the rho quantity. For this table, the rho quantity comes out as -0.27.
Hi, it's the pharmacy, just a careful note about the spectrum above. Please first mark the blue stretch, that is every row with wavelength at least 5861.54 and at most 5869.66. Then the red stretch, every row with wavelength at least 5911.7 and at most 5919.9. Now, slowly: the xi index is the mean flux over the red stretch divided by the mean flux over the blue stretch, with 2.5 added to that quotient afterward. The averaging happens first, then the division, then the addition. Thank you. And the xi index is 3.38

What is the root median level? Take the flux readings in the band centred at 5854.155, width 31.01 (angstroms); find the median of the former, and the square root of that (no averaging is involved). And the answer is 3.91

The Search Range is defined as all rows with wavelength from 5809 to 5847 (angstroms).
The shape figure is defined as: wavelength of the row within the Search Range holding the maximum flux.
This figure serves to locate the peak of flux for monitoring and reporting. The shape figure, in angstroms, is 5816.51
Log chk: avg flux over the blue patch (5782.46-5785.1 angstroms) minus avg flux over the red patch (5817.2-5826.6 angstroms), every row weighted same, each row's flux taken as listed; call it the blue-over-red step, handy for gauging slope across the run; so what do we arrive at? 1.0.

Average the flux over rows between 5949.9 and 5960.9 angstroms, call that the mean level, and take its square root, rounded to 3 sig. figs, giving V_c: 3.86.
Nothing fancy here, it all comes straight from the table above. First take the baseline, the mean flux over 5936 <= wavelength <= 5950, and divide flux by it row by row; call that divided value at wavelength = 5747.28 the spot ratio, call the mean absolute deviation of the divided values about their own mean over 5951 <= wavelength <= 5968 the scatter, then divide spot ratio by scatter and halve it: 6.1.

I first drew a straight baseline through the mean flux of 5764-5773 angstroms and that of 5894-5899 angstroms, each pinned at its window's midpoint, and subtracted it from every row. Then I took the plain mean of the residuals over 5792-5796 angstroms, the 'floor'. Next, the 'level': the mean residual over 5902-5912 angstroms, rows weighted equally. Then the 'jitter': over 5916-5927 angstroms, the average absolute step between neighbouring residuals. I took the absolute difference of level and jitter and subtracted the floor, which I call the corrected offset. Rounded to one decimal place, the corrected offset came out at 0.4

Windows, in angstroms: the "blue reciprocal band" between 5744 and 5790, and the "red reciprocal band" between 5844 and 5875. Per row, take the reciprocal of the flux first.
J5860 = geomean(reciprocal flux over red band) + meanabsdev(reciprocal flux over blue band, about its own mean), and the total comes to 0.073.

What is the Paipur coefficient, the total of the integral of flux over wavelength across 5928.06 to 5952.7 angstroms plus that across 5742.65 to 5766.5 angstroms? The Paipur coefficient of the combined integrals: 722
